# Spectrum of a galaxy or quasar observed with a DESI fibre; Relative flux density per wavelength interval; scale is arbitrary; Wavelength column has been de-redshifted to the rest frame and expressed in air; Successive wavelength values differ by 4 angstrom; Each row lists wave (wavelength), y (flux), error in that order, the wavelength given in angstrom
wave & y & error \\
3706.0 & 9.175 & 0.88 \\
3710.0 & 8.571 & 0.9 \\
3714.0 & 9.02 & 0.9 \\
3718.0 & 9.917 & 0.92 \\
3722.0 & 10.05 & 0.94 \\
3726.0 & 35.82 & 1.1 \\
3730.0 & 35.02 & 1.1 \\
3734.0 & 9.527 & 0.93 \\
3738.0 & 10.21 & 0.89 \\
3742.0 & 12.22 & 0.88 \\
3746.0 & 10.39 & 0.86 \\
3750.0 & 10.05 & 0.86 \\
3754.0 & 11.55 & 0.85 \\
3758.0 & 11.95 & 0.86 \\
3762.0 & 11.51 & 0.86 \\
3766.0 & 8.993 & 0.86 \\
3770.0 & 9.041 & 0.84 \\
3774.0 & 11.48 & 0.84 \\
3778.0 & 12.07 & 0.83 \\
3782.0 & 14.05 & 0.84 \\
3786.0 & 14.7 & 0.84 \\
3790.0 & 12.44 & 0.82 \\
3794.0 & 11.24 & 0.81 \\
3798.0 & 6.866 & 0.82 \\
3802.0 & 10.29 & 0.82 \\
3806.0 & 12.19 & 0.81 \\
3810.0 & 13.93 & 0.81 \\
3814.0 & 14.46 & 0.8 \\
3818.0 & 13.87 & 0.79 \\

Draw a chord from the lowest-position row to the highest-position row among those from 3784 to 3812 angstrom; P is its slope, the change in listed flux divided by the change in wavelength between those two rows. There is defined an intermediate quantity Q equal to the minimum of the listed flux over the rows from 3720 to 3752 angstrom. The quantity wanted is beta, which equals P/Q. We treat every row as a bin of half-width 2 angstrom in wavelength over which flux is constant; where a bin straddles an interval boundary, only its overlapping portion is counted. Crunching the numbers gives -0.003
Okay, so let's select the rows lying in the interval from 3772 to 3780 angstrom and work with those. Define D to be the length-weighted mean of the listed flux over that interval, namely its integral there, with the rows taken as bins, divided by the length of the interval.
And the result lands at 11.8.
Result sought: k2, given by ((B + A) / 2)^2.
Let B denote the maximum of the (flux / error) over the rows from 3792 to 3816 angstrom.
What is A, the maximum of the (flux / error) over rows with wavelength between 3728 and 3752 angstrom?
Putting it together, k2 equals 623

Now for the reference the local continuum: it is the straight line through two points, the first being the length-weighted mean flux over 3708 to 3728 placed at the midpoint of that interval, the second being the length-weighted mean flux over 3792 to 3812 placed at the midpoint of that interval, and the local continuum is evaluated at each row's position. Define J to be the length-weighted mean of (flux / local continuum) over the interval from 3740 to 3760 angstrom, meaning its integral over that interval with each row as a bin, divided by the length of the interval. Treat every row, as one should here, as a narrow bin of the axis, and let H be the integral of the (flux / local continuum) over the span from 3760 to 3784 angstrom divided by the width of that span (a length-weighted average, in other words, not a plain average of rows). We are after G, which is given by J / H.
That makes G 0.9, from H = 0.92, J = 0.8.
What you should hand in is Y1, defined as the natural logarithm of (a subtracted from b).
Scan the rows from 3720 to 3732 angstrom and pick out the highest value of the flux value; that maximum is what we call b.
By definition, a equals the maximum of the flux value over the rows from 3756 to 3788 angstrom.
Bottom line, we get 3.05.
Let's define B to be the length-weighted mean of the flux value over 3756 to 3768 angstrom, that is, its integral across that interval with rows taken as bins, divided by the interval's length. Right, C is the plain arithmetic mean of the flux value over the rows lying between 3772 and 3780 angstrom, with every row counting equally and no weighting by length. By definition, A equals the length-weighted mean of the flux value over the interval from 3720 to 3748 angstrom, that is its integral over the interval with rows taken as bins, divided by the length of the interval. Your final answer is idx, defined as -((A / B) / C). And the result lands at -0.138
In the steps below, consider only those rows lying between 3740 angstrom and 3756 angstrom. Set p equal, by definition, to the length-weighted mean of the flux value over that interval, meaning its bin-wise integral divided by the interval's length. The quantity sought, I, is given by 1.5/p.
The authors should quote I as 0.136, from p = 11.1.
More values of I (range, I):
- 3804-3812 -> 0.115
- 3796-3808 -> 0.153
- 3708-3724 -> 0.160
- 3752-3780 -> 0.137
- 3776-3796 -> 0.116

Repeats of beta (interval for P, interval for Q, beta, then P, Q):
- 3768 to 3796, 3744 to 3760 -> 0.009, 0.09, 10.05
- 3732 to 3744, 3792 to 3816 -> 0.049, 0.34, 6.866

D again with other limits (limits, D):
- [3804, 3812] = 13.1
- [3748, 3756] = 10.8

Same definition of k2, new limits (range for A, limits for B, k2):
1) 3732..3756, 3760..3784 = 234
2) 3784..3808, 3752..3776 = 246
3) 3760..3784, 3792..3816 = 303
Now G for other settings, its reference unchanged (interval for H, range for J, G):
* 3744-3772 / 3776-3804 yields 1.2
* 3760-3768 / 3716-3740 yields 1.6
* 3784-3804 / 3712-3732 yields 1.4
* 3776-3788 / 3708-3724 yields 0.6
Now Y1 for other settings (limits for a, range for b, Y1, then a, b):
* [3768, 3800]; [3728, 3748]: 3.01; 14.7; 35.02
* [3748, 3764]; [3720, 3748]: 3.17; 11.95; 35.82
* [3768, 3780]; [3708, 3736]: 3.17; 12.07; 35.82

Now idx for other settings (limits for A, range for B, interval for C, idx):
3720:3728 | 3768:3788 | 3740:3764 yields -0.166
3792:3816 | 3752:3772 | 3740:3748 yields -0.096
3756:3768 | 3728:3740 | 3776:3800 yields -0.050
